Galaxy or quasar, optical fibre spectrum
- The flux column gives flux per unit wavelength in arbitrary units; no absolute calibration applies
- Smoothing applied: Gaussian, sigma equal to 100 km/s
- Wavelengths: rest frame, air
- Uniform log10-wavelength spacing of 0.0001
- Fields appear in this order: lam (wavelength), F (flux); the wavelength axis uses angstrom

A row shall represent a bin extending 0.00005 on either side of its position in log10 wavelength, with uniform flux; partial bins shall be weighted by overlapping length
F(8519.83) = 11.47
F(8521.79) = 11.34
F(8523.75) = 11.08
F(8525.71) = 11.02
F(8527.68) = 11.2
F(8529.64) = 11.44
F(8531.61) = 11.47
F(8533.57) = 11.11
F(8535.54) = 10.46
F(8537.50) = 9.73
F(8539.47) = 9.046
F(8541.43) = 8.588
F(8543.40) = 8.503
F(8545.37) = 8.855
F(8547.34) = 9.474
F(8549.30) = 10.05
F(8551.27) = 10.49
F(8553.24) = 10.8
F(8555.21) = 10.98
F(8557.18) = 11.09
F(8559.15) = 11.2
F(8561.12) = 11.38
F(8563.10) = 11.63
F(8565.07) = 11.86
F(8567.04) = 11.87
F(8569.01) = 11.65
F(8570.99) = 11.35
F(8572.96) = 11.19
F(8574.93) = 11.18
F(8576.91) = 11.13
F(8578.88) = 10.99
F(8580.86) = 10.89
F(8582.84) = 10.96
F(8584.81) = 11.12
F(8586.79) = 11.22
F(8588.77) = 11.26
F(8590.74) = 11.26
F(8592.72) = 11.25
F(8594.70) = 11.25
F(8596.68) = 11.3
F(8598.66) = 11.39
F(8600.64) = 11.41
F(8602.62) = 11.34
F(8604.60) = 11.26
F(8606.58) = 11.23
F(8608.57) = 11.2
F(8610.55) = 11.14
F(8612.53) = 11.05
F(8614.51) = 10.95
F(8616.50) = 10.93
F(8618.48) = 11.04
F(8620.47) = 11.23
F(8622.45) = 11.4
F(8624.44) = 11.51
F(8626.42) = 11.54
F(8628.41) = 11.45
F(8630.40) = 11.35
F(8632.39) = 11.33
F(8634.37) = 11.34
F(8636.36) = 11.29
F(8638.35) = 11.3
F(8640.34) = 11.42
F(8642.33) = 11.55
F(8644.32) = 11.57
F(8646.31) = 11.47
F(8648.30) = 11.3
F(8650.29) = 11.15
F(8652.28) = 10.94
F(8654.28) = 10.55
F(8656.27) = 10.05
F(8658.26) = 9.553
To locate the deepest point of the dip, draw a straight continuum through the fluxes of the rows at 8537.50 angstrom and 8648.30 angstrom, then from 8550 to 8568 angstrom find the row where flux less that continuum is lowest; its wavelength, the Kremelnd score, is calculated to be 8551.27 angstrom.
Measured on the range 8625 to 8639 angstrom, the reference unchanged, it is 8638.35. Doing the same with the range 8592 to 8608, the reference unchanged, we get 8606.58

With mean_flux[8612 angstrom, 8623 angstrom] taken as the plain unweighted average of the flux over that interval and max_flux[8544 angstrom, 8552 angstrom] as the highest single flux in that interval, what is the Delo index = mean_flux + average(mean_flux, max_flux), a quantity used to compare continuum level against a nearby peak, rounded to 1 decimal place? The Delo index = 21.9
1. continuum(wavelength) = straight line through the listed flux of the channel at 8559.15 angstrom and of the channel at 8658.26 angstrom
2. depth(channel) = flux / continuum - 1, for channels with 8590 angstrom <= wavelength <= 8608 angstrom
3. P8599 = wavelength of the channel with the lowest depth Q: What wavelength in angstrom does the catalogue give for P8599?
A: 8590.74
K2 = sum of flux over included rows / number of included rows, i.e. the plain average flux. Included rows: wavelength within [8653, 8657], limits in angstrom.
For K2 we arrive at 10.3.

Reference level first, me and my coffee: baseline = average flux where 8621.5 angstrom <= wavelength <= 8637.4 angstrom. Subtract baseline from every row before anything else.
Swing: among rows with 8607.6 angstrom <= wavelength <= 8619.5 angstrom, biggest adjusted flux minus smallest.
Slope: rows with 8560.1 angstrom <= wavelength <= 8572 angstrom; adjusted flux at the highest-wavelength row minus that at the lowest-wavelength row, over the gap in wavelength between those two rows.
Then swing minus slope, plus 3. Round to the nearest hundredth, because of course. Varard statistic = 3.27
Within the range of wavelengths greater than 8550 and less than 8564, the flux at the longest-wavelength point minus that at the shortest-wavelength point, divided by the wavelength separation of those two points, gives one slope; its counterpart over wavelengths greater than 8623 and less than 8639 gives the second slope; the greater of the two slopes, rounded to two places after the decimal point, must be 0.10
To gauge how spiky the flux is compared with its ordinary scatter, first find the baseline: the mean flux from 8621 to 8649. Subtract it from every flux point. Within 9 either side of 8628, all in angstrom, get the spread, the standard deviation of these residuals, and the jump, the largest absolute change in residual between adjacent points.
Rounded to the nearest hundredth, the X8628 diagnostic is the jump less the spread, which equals 0.07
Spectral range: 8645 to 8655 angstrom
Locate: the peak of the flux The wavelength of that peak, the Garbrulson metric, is 8646.31 angstrom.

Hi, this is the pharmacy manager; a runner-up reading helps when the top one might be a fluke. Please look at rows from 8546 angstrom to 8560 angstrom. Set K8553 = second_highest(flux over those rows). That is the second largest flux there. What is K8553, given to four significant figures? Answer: 11.09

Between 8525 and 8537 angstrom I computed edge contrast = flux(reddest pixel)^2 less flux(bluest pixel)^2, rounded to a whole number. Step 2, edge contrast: -12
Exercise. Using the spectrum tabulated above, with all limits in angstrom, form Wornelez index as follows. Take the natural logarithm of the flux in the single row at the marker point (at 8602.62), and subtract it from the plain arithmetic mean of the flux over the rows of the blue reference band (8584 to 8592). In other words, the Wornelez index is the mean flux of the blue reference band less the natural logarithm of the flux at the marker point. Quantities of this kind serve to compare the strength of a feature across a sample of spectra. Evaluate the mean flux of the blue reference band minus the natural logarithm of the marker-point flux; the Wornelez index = 8.79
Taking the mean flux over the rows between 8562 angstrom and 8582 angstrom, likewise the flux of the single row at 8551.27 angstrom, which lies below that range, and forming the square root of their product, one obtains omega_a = 10.9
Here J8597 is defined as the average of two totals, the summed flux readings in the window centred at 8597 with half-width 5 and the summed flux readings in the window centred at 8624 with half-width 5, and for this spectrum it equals 56.9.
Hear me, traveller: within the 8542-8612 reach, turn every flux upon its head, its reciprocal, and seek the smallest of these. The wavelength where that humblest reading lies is 8567.04 angstrom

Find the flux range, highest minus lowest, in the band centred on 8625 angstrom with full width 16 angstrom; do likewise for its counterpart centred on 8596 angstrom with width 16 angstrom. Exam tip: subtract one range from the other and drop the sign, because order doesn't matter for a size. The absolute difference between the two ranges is 0.34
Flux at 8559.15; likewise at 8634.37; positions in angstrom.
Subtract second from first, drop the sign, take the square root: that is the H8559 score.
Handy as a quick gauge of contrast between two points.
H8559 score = 0.37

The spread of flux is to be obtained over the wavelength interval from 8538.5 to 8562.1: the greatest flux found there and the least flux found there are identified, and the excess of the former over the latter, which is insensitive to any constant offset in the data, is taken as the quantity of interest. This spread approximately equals 2.9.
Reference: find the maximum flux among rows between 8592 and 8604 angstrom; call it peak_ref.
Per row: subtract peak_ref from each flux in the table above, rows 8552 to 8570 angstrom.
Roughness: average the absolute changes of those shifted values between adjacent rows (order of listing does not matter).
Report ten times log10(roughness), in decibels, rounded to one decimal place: -7.9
